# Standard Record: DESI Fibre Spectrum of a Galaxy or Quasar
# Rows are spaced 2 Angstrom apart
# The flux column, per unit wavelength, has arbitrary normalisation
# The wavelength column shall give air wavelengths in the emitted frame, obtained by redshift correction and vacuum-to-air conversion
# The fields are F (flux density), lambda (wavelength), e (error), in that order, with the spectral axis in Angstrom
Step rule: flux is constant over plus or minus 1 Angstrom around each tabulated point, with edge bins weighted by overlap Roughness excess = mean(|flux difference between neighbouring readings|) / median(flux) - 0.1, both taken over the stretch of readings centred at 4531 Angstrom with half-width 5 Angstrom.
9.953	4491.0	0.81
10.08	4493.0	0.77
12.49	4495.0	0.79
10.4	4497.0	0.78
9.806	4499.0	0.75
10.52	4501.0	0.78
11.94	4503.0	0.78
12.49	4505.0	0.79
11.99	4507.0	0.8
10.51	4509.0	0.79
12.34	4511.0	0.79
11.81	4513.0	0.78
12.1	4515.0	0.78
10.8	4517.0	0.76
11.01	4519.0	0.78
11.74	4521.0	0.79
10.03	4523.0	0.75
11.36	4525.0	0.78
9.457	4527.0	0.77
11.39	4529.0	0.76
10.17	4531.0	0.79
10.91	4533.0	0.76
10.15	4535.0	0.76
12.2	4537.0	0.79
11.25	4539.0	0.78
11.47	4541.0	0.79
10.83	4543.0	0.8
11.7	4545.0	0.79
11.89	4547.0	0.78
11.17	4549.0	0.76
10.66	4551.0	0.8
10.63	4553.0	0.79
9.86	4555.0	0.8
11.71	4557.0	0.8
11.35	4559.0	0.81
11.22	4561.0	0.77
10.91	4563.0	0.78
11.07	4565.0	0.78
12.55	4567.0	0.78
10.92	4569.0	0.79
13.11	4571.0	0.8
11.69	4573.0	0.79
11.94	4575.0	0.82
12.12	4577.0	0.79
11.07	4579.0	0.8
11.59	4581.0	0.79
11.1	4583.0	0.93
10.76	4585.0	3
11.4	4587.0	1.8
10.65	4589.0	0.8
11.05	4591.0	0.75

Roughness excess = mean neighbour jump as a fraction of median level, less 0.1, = 0.01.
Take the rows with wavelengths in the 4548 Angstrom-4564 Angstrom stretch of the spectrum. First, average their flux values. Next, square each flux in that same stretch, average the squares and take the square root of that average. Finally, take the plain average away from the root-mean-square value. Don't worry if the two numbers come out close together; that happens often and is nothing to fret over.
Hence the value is 0.013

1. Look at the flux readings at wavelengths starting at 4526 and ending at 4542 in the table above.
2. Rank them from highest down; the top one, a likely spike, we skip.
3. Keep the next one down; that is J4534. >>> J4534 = 11.47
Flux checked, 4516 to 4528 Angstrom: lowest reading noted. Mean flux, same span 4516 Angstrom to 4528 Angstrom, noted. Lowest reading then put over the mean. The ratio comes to 0.881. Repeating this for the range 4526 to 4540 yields 0.876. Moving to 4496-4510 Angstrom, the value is 0.884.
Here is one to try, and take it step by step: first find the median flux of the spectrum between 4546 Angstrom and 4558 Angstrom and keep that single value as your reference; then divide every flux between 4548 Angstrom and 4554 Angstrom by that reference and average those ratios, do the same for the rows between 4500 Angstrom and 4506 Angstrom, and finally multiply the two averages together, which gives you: 1.06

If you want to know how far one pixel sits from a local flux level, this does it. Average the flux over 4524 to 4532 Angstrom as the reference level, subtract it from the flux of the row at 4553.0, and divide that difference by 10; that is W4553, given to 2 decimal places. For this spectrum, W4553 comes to 0.00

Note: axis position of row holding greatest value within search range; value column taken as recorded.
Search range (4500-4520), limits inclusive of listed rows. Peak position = 4505.0 Angstrom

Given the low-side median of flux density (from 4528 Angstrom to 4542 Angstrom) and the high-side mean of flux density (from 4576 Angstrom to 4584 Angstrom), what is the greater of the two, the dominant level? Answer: 11.5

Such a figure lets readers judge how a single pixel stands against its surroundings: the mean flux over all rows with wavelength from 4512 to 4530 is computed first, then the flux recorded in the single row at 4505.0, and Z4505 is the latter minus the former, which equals 1.4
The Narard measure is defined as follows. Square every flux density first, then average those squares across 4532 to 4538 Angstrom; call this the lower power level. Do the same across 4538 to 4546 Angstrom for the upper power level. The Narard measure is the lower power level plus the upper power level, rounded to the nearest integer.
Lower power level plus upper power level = 252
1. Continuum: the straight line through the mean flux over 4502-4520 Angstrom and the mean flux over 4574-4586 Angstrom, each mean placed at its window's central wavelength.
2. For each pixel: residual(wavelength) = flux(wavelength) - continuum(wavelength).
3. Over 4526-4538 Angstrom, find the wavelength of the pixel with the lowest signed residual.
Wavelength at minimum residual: 4527.0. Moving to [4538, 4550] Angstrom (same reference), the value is 4543.0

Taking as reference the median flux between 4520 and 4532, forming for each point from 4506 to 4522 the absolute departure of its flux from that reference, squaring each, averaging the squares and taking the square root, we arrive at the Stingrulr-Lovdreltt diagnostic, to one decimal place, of 1.0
